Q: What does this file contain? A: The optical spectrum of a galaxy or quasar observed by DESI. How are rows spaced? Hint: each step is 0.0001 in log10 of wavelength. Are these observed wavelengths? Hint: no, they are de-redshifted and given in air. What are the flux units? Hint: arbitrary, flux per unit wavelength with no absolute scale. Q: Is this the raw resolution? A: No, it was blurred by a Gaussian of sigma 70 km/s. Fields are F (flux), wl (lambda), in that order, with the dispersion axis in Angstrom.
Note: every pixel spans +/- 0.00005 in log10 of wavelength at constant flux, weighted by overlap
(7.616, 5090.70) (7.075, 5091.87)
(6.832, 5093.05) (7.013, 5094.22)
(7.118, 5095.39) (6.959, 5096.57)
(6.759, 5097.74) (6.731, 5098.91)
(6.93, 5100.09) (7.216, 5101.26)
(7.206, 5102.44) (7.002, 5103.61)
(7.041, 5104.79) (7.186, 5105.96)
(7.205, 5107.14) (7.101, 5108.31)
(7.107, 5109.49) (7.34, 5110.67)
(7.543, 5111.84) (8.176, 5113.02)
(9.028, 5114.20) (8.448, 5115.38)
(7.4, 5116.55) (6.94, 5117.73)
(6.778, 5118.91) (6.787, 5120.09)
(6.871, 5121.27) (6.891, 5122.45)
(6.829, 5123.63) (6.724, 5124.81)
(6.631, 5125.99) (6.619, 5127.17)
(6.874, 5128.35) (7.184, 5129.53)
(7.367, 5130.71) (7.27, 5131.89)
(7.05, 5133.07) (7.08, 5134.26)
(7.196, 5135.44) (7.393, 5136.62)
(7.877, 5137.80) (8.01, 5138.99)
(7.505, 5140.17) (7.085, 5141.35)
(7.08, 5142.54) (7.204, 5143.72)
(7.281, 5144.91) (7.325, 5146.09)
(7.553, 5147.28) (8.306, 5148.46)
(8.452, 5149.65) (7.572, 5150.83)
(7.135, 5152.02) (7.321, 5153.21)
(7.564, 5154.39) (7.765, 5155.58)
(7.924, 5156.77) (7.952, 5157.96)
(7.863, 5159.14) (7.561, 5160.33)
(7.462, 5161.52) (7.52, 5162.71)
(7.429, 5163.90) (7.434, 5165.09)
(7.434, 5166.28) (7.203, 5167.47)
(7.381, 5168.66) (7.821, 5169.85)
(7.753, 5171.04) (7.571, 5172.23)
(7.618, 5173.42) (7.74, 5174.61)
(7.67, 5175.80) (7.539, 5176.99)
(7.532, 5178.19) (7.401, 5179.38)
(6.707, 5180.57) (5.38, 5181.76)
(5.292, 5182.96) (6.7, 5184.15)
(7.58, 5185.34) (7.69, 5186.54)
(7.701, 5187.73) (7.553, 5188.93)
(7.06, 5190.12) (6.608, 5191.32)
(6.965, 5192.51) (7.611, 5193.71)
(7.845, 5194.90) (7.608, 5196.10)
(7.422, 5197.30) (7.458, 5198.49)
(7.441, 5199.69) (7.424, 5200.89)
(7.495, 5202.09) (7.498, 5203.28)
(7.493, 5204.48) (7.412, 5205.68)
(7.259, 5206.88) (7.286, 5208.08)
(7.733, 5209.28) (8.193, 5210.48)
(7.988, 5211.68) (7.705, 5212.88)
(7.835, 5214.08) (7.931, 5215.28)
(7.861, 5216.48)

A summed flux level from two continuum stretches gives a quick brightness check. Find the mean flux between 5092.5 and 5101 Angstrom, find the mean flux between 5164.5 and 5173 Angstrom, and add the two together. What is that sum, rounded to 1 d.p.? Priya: 14.4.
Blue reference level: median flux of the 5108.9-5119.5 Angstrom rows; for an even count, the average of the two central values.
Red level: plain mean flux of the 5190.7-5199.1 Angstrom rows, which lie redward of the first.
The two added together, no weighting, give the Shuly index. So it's 14.8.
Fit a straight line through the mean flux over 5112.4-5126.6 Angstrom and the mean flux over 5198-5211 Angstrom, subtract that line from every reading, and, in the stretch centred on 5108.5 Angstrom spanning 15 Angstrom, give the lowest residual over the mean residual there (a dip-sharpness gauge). -1.0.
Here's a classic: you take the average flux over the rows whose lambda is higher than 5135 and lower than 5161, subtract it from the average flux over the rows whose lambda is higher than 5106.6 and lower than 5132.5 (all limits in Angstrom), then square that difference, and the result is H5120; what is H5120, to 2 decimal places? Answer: 0.13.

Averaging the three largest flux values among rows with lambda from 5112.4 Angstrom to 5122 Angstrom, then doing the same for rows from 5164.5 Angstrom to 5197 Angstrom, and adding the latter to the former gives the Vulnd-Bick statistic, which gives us 16.36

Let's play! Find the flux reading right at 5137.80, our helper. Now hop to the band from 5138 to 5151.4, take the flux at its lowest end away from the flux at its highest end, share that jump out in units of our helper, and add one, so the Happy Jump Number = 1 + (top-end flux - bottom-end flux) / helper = 0.94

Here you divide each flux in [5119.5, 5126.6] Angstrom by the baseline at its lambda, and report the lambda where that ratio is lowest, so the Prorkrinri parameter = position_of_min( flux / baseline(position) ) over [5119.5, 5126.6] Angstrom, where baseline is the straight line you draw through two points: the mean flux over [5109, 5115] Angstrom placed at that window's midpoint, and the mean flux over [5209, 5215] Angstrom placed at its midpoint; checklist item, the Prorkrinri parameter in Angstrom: 5125.99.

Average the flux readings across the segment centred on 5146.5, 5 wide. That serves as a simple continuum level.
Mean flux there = 7.6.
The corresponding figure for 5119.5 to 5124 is 6.8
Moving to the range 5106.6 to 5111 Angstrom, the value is 7.2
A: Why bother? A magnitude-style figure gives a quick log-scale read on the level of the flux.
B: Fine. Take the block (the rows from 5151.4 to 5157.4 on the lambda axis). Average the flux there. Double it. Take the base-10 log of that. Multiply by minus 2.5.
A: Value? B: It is -2.95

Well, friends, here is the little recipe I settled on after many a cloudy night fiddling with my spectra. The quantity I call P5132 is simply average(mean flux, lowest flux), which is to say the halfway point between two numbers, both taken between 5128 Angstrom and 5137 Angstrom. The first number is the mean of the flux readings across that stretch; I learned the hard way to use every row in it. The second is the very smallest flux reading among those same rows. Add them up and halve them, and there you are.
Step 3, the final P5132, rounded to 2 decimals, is 7.03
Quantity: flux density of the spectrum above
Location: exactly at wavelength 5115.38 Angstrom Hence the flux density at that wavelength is 8.448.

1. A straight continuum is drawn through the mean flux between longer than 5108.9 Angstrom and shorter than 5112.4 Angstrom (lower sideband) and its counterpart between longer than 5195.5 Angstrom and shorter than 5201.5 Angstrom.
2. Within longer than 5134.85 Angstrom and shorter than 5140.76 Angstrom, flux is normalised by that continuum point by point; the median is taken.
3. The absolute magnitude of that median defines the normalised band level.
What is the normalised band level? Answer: 1.02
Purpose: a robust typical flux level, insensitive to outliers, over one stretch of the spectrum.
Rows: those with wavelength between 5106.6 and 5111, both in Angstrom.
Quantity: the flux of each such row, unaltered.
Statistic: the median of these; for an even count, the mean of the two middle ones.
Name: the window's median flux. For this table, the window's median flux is 7.16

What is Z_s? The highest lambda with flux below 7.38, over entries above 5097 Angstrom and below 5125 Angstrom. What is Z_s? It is 5124.81 Angstrom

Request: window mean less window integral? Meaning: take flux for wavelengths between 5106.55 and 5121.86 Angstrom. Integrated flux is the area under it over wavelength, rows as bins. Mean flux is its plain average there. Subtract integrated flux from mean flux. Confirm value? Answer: -106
